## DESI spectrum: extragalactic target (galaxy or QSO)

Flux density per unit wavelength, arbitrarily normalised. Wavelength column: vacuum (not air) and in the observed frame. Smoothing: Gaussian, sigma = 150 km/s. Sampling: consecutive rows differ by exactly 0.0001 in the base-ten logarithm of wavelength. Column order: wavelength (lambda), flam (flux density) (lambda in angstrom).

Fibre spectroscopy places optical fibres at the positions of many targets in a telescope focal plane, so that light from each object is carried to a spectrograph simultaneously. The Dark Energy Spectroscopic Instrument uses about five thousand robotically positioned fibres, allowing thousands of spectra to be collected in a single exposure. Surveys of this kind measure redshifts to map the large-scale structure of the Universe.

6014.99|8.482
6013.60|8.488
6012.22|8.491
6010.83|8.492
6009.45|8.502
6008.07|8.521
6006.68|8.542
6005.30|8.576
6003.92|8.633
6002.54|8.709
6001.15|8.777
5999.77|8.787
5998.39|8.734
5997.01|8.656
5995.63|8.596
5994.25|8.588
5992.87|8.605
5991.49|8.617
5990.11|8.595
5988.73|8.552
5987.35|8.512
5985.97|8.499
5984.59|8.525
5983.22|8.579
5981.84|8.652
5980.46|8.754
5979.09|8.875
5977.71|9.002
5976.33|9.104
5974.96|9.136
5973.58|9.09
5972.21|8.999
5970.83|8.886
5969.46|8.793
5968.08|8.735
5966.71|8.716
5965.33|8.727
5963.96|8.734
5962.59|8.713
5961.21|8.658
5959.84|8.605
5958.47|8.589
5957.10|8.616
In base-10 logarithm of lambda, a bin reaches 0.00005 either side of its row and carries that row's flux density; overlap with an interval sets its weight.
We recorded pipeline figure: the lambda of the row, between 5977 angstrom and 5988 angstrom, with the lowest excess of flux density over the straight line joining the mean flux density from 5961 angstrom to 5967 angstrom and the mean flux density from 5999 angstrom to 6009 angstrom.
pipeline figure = 5985.97 angstrom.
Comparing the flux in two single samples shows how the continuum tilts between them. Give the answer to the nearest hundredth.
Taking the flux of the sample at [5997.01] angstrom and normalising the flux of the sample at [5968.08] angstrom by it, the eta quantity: 1.01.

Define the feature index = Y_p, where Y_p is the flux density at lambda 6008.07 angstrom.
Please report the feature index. 8.521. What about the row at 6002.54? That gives 8.709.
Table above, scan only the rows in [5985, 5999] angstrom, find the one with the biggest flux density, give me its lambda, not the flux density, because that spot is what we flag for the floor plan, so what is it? 5998.39 angstrom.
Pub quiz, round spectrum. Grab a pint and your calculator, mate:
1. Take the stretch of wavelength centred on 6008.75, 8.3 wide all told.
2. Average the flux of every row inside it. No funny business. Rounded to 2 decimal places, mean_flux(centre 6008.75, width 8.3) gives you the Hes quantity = 8.52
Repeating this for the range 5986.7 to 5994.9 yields 8.58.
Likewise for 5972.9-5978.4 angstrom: 9.08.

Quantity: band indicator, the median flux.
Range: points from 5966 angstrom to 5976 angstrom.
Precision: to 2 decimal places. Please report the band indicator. 8.89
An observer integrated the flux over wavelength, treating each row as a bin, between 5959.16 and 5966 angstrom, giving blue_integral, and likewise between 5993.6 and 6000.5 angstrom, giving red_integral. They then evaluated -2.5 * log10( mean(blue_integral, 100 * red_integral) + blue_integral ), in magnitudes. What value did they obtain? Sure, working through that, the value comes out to -8.723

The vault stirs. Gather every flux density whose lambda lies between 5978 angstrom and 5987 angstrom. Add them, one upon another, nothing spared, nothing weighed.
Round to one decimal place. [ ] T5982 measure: 51.9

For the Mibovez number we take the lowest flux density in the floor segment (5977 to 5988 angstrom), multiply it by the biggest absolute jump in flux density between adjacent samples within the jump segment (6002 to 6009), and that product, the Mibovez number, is 0.65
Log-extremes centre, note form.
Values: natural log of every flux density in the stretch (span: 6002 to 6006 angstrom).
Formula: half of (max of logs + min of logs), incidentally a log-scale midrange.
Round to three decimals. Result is 2.157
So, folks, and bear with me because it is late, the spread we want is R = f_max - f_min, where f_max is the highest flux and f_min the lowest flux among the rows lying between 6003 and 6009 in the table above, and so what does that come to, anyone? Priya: 0.11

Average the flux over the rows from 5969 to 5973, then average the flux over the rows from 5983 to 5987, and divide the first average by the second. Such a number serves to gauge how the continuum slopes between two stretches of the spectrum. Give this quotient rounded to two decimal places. 1.04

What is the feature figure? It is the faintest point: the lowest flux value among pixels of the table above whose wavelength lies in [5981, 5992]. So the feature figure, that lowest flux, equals 8.499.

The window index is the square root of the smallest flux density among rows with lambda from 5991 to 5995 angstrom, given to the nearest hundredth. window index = 2.93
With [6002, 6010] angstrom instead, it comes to 2.92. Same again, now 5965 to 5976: 2.95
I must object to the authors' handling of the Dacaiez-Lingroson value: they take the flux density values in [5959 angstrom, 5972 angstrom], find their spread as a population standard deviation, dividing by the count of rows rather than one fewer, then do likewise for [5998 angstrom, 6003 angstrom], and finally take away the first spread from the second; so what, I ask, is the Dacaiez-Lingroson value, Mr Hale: -0.04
